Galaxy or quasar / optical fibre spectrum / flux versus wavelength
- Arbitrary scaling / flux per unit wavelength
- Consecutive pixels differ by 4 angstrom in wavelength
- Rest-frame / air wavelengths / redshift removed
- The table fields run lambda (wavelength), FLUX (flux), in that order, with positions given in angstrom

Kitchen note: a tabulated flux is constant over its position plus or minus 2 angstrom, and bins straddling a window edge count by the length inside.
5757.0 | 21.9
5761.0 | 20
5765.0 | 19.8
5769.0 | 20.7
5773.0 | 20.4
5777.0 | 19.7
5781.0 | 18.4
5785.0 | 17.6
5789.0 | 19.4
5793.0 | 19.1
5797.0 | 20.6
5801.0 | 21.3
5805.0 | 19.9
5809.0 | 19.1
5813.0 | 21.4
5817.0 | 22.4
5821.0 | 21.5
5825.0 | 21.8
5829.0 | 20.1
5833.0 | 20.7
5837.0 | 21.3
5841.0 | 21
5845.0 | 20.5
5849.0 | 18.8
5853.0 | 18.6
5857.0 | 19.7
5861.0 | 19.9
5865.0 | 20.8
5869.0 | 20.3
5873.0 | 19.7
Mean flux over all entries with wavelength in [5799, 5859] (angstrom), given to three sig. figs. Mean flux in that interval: 20.5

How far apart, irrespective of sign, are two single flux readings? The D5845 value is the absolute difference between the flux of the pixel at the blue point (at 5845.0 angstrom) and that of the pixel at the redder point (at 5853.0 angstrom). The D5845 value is 1.9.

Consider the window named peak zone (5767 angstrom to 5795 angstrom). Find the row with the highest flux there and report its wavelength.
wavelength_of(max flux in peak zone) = 5769.0 angstrom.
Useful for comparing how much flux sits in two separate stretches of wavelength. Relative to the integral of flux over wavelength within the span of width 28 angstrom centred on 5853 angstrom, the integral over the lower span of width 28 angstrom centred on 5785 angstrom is 0.97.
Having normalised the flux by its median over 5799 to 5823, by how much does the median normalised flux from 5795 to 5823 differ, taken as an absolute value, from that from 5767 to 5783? 0.059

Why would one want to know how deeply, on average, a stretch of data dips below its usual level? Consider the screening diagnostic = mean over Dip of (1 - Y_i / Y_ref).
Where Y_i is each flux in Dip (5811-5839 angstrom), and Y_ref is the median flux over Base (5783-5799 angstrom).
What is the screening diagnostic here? -0.11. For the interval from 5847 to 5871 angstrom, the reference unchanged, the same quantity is -0.02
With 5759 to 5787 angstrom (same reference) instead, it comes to -0.01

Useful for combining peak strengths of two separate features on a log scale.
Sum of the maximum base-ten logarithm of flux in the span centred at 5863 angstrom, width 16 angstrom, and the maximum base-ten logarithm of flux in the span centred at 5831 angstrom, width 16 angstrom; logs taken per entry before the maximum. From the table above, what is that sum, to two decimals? 2.66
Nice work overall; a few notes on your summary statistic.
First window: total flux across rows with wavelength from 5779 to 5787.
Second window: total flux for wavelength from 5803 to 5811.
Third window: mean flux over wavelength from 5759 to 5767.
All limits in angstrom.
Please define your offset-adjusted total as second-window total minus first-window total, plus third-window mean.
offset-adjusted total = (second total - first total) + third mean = 22.9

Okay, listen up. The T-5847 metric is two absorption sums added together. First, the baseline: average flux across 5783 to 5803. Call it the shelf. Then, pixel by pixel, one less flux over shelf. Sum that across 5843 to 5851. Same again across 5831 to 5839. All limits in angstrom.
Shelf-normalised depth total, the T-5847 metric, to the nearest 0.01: -0.15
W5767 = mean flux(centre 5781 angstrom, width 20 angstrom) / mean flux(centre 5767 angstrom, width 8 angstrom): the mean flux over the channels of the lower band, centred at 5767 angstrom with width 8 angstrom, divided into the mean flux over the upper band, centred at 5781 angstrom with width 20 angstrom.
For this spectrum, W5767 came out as 0.943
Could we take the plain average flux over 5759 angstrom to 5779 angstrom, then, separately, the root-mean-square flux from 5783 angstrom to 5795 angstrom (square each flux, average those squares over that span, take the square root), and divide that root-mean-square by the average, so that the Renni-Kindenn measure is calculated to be 0.93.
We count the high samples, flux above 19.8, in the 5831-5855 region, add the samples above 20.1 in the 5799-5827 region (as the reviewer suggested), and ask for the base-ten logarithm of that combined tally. 0.95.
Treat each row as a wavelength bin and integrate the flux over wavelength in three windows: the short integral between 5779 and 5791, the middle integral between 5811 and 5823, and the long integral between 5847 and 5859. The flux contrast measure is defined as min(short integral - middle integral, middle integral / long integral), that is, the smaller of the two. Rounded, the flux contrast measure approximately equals -40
